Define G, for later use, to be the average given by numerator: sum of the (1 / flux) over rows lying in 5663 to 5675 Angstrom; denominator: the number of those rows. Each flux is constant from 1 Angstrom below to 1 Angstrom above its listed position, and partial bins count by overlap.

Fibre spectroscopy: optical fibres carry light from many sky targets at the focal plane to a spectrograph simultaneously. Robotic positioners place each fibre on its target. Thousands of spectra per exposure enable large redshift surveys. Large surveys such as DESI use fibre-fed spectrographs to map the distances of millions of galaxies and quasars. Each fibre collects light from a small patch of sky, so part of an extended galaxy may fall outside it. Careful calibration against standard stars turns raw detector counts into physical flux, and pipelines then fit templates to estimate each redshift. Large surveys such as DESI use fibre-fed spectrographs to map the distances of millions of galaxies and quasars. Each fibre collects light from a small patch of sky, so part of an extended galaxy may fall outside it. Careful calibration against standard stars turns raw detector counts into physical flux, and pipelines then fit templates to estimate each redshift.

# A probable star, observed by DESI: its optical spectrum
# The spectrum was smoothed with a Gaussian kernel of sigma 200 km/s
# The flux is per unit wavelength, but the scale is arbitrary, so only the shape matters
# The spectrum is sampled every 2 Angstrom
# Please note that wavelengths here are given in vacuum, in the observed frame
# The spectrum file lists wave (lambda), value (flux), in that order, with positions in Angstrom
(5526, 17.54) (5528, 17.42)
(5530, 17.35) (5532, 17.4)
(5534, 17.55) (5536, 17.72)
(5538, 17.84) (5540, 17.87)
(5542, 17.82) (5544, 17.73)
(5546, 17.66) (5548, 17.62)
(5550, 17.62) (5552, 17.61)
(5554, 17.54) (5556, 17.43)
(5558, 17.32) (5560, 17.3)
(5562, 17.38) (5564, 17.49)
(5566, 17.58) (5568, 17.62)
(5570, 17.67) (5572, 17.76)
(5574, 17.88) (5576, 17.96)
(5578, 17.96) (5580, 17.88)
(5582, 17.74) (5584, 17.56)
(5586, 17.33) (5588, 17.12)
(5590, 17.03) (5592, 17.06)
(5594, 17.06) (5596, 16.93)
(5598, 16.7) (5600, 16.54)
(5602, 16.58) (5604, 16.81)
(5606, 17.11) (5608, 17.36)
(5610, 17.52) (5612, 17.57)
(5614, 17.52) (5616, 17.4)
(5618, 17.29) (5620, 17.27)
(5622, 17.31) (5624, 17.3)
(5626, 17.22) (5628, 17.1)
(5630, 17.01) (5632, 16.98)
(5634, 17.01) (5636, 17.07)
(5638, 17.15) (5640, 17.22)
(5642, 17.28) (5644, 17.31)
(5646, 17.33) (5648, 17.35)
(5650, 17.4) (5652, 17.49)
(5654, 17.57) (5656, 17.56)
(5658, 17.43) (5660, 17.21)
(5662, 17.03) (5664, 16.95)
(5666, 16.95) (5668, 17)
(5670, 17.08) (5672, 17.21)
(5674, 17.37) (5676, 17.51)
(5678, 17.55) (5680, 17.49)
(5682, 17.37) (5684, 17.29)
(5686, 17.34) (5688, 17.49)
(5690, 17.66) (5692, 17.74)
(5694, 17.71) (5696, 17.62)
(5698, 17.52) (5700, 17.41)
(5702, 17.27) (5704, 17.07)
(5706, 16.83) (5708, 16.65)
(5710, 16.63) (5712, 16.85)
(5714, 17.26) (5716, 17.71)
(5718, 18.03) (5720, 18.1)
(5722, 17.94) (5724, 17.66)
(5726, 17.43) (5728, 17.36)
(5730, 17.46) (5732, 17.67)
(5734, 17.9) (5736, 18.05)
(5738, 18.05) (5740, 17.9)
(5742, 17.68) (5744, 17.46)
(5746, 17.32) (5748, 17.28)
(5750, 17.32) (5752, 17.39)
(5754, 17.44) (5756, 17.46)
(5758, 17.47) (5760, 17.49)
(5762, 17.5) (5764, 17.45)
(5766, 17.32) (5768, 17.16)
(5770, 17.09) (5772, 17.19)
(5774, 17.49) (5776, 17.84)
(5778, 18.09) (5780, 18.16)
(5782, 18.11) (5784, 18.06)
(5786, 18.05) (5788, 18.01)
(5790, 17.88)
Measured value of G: 0.0585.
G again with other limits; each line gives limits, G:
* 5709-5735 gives 0.0571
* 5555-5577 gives 0.0569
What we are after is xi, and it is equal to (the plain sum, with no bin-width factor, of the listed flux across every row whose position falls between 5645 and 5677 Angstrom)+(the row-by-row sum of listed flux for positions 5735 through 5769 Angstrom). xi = 574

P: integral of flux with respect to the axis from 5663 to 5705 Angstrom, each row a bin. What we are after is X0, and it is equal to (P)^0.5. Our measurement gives 27.0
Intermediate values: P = 729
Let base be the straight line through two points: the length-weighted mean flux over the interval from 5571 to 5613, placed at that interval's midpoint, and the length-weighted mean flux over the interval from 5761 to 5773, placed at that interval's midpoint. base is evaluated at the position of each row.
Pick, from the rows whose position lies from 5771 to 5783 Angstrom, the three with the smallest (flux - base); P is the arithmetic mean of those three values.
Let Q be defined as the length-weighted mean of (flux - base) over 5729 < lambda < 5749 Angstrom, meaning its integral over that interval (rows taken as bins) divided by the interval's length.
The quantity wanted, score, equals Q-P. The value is 0.17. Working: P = 0.2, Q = 0.39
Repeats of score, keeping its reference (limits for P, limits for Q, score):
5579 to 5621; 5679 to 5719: 0.75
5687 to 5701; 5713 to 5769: 0.11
